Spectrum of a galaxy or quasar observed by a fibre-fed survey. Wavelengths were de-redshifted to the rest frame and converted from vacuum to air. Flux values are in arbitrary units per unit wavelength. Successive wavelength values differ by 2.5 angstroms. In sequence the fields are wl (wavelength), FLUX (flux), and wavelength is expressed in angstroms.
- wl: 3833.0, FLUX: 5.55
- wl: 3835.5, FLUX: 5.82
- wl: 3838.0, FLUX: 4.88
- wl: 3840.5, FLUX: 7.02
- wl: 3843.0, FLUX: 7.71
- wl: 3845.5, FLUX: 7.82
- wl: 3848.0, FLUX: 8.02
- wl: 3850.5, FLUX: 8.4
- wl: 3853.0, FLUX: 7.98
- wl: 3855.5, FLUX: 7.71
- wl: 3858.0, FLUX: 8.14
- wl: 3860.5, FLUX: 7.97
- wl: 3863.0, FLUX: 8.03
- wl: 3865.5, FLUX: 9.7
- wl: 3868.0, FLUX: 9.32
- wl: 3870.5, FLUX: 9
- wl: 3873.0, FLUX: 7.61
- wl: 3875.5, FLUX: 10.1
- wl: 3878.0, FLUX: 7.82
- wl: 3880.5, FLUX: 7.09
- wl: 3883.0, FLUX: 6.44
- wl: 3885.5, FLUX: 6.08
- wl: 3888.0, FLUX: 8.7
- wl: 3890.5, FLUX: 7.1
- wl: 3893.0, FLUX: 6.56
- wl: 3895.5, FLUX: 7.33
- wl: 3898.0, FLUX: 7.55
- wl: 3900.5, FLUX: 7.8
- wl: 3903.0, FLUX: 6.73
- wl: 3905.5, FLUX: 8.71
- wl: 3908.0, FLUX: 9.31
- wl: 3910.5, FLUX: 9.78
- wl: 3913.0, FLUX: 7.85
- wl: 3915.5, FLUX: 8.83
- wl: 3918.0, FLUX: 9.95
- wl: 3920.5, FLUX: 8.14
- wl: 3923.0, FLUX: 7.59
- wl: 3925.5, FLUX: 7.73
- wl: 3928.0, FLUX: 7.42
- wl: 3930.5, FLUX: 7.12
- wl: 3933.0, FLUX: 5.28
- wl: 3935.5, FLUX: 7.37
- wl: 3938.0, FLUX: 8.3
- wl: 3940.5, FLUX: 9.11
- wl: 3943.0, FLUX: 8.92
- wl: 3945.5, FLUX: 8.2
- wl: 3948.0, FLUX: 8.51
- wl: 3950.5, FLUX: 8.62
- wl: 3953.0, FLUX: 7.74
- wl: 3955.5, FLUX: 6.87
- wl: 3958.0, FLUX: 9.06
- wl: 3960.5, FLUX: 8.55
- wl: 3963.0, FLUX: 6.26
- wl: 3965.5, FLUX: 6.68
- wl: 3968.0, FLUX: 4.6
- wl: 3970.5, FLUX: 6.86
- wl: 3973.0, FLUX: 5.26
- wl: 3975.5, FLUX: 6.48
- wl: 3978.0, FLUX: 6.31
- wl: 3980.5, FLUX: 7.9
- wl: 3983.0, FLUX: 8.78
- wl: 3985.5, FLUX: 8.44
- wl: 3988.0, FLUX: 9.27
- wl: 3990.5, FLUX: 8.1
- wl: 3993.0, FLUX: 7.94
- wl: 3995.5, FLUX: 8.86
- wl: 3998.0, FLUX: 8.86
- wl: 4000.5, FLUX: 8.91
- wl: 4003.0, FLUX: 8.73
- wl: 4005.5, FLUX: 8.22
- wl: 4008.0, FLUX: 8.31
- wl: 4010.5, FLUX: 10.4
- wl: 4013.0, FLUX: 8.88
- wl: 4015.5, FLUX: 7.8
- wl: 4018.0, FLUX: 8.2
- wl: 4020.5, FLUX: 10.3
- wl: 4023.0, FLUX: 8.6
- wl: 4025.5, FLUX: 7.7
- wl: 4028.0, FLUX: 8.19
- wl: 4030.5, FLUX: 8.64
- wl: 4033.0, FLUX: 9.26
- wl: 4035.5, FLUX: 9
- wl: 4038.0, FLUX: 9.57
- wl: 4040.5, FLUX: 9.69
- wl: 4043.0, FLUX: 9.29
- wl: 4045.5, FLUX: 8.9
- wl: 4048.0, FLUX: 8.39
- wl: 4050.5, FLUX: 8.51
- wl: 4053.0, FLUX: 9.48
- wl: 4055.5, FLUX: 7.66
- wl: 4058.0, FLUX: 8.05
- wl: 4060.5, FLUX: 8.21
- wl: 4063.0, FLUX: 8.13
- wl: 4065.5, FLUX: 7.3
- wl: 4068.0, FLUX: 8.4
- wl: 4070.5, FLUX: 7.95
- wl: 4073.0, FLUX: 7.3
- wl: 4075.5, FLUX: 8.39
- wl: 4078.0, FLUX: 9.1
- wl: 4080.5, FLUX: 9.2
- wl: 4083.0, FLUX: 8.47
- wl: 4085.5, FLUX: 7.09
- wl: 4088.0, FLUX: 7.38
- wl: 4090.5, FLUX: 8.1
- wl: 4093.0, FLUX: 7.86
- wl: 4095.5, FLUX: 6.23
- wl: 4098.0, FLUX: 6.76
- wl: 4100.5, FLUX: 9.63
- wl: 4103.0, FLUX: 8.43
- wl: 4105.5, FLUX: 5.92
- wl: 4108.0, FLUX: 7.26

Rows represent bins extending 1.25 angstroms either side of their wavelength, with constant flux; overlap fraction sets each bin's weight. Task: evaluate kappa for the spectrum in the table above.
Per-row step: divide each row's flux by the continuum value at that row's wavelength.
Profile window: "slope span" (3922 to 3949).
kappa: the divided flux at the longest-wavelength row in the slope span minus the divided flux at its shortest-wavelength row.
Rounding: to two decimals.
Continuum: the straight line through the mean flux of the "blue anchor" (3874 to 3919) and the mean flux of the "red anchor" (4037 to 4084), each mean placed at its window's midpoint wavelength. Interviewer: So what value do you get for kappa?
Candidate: 0.10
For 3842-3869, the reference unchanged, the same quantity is 0.19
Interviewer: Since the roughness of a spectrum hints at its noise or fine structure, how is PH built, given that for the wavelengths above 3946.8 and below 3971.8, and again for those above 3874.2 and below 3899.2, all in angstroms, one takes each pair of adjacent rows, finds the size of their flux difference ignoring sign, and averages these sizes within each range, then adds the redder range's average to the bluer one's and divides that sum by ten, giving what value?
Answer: 0.24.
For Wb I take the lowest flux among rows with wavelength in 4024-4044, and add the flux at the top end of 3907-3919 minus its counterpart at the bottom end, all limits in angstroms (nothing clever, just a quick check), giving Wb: 8.3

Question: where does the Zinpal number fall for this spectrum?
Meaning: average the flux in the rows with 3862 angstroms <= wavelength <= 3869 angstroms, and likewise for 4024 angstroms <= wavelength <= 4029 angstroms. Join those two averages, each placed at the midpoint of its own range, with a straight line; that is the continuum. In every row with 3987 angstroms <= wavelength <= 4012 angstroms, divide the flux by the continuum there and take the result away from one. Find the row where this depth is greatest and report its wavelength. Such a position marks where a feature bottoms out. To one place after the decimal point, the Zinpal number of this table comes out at 3993.0 angstroms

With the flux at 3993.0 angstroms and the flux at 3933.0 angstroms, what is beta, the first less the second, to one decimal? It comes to 2.7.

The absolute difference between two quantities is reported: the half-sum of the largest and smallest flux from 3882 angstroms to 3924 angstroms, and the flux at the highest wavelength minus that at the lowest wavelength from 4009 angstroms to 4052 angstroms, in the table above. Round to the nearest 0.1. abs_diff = 9.9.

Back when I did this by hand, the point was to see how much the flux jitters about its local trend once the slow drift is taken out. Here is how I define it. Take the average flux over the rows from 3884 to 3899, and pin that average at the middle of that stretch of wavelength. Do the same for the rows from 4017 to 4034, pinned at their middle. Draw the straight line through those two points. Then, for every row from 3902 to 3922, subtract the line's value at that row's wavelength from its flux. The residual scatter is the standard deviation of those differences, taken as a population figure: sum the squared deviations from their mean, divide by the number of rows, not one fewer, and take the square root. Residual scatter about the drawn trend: 1.0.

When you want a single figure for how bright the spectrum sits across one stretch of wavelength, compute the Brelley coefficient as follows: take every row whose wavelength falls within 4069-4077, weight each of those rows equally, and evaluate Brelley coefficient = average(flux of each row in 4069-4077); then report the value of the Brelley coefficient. 7.9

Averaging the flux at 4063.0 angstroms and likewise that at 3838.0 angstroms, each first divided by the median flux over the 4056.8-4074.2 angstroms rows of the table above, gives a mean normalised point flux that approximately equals 0.808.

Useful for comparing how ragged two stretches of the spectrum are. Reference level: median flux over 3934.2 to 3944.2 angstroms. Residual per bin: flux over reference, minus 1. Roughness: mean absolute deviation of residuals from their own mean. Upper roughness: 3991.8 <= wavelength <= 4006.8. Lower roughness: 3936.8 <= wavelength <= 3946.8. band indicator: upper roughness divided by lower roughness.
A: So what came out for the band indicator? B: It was 0.88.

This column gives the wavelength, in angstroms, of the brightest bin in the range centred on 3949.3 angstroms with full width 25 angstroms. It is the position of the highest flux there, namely 3940.5 angstroms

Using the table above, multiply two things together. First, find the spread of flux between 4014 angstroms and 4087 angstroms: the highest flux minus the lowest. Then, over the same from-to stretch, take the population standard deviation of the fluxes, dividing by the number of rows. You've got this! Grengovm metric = 2.45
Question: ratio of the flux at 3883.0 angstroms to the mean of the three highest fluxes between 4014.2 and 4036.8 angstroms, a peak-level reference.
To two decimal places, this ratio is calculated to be 0.68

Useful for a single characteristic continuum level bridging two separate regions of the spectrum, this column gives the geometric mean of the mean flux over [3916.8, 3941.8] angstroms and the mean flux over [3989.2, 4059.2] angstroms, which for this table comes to 8.25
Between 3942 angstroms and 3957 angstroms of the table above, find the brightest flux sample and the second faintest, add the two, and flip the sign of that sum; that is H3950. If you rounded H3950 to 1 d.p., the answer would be -16.7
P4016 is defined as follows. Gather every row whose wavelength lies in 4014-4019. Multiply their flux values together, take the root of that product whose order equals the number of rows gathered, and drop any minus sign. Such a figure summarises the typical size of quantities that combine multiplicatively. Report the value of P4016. 8.0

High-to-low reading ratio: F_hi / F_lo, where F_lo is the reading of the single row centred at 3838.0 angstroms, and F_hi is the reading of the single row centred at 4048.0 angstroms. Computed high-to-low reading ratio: 1.72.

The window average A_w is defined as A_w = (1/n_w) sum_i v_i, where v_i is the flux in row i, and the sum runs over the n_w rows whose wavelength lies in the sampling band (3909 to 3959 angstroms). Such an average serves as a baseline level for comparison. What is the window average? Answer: 8.12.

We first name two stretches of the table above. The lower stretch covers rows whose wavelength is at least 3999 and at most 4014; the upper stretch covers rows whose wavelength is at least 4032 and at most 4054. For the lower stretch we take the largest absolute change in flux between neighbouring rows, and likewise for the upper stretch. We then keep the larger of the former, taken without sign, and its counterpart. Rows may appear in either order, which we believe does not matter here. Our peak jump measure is 2.09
